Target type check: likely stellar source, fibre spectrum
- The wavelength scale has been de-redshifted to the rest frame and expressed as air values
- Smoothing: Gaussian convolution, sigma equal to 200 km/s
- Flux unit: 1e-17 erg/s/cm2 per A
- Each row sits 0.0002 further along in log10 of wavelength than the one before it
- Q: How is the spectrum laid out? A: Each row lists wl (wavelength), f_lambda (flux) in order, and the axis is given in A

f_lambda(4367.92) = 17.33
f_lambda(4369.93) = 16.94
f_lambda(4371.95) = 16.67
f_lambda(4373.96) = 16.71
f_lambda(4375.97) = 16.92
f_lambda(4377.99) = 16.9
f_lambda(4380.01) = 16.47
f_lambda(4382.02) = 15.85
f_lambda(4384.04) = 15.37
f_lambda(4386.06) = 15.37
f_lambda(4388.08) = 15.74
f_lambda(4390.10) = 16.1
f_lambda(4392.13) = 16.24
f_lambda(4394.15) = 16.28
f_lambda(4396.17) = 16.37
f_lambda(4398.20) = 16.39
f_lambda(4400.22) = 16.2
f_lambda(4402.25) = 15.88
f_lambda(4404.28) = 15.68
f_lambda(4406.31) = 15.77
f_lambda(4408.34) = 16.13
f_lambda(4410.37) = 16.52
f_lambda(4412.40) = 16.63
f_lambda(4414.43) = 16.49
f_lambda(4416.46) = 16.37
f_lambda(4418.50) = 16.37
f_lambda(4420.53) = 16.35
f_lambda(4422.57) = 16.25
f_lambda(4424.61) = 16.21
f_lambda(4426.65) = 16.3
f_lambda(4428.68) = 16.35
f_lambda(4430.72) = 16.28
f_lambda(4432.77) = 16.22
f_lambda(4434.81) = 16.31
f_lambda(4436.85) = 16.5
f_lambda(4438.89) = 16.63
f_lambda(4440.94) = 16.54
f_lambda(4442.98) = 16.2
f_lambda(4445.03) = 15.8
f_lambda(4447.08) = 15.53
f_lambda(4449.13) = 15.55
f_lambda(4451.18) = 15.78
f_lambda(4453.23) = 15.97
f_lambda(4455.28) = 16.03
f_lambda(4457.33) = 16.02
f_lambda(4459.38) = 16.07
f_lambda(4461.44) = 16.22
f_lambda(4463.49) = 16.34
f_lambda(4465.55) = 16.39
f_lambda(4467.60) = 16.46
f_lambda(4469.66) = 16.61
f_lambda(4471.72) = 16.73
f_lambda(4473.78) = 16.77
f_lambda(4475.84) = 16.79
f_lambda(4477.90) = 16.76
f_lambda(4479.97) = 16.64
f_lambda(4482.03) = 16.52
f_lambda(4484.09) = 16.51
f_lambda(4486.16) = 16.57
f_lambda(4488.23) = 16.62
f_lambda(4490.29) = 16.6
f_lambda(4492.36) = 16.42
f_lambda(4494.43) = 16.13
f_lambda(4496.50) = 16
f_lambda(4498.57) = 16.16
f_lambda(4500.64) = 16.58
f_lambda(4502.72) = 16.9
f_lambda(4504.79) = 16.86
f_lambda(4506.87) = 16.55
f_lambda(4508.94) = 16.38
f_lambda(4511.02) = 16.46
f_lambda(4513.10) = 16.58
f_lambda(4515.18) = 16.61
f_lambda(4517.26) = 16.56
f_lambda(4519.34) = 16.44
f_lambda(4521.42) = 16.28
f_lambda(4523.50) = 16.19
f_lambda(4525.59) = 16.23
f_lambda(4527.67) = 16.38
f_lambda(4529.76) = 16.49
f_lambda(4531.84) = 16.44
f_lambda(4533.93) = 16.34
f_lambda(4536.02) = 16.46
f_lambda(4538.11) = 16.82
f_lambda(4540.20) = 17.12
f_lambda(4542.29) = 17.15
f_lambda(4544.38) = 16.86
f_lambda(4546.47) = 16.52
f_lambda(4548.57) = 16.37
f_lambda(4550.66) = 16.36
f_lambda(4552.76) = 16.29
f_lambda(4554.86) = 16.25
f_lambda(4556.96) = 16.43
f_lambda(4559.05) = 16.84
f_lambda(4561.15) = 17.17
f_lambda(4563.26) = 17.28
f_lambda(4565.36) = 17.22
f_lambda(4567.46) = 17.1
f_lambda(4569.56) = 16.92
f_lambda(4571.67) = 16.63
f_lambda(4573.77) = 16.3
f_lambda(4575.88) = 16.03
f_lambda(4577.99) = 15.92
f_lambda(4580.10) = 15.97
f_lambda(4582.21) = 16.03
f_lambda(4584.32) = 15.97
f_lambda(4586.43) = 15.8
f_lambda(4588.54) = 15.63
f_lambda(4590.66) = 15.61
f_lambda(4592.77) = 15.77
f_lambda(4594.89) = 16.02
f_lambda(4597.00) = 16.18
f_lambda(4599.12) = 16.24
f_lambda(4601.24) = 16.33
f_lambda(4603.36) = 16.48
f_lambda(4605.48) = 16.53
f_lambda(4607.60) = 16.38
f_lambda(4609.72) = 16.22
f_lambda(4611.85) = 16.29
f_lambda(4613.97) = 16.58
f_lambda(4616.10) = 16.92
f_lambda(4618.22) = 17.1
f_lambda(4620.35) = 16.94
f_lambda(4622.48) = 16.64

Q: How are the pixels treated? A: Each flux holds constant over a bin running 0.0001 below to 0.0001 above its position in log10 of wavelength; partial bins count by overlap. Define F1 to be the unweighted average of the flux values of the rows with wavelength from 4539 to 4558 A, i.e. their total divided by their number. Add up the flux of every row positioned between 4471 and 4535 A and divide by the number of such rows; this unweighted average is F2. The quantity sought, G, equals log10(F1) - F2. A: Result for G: -15.3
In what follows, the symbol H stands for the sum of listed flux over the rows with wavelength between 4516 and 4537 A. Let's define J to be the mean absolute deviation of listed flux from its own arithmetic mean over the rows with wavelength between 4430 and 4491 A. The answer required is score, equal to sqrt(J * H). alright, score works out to 6.9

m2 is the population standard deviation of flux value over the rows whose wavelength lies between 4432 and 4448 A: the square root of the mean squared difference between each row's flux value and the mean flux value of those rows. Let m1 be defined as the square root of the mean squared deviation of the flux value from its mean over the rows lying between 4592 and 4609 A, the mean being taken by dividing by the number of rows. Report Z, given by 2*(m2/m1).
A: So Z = 3.0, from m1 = 0.24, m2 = 0.4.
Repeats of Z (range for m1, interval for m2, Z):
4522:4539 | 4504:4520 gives 1.5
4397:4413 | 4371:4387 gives 3.7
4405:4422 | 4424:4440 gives 1.1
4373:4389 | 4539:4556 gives 1.1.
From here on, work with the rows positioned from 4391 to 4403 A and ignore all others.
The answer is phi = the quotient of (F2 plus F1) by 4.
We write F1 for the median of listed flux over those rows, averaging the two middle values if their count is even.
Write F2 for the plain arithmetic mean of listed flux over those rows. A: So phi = 8.12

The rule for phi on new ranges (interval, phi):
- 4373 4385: 8.24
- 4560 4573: 8.55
